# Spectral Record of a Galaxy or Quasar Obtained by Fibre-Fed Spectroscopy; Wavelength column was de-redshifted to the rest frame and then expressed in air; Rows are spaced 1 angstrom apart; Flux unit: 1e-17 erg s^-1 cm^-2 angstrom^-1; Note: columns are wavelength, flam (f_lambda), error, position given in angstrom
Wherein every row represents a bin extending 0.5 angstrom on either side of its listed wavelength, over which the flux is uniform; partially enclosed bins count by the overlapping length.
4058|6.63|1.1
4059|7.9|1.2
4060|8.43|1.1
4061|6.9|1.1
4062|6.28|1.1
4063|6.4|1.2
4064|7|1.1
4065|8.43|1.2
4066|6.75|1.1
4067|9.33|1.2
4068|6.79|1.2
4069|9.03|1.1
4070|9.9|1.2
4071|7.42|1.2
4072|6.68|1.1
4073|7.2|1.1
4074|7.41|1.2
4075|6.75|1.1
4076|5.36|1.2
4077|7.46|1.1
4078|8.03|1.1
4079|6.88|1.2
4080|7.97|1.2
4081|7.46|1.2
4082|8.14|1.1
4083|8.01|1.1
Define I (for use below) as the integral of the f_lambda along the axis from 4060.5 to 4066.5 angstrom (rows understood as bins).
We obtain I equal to 42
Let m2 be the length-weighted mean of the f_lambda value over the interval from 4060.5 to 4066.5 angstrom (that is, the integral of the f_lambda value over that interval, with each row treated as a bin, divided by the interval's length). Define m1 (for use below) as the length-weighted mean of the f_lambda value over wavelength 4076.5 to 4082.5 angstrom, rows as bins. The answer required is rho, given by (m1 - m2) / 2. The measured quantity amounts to 0.3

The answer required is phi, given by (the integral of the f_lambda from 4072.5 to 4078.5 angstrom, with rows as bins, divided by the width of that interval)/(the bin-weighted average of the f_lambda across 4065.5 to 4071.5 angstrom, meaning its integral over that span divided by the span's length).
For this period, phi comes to 0.86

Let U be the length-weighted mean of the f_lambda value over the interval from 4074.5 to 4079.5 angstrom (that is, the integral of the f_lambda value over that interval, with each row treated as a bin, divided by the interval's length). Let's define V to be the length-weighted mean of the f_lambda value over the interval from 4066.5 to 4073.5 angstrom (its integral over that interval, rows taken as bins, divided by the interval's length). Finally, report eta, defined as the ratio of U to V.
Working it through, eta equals 0.86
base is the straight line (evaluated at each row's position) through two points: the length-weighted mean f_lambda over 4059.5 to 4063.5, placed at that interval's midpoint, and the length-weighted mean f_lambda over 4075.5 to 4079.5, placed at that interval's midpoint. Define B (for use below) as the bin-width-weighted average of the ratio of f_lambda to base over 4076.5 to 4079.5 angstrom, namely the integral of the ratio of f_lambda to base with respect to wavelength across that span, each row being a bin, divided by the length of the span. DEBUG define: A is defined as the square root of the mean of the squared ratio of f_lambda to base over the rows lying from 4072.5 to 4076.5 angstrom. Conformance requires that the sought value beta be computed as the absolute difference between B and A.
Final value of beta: 0.107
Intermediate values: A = 0.97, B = 1.08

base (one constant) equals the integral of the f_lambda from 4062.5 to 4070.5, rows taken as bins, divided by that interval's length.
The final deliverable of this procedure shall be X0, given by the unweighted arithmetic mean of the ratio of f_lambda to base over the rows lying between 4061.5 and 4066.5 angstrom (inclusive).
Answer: 0.88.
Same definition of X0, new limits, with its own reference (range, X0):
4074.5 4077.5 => 0.82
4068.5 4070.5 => 1.19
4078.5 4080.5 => 0.93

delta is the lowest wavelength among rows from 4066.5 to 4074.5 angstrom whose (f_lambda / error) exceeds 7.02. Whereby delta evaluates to 4067 angstrom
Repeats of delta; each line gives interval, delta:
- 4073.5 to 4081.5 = 4078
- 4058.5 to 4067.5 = 4060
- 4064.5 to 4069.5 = 4065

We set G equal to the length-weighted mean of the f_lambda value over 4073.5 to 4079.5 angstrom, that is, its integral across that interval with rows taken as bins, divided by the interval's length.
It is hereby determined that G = 6.98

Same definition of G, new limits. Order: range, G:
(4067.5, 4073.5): 7.84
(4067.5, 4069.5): 7.91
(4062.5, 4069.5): 7.68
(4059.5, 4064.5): 7.00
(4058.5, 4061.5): 7.74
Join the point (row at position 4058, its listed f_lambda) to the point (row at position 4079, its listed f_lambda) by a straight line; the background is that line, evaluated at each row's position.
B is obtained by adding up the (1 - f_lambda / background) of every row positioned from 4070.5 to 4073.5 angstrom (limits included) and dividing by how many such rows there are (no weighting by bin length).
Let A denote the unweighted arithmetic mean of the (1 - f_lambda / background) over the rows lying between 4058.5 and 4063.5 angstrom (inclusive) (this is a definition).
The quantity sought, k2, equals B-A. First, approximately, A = -0.08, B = -0.04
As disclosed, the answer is 0.03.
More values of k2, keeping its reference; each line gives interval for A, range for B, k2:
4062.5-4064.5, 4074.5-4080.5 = -0.03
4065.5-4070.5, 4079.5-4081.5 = 0.12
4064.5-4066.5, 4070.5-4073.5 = 0.09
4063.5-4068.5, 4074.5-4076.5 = 0.25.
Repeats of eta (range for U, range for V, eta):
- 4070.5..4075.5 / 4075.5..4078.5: 1.02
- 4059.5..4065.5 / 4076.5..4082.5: 0.95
